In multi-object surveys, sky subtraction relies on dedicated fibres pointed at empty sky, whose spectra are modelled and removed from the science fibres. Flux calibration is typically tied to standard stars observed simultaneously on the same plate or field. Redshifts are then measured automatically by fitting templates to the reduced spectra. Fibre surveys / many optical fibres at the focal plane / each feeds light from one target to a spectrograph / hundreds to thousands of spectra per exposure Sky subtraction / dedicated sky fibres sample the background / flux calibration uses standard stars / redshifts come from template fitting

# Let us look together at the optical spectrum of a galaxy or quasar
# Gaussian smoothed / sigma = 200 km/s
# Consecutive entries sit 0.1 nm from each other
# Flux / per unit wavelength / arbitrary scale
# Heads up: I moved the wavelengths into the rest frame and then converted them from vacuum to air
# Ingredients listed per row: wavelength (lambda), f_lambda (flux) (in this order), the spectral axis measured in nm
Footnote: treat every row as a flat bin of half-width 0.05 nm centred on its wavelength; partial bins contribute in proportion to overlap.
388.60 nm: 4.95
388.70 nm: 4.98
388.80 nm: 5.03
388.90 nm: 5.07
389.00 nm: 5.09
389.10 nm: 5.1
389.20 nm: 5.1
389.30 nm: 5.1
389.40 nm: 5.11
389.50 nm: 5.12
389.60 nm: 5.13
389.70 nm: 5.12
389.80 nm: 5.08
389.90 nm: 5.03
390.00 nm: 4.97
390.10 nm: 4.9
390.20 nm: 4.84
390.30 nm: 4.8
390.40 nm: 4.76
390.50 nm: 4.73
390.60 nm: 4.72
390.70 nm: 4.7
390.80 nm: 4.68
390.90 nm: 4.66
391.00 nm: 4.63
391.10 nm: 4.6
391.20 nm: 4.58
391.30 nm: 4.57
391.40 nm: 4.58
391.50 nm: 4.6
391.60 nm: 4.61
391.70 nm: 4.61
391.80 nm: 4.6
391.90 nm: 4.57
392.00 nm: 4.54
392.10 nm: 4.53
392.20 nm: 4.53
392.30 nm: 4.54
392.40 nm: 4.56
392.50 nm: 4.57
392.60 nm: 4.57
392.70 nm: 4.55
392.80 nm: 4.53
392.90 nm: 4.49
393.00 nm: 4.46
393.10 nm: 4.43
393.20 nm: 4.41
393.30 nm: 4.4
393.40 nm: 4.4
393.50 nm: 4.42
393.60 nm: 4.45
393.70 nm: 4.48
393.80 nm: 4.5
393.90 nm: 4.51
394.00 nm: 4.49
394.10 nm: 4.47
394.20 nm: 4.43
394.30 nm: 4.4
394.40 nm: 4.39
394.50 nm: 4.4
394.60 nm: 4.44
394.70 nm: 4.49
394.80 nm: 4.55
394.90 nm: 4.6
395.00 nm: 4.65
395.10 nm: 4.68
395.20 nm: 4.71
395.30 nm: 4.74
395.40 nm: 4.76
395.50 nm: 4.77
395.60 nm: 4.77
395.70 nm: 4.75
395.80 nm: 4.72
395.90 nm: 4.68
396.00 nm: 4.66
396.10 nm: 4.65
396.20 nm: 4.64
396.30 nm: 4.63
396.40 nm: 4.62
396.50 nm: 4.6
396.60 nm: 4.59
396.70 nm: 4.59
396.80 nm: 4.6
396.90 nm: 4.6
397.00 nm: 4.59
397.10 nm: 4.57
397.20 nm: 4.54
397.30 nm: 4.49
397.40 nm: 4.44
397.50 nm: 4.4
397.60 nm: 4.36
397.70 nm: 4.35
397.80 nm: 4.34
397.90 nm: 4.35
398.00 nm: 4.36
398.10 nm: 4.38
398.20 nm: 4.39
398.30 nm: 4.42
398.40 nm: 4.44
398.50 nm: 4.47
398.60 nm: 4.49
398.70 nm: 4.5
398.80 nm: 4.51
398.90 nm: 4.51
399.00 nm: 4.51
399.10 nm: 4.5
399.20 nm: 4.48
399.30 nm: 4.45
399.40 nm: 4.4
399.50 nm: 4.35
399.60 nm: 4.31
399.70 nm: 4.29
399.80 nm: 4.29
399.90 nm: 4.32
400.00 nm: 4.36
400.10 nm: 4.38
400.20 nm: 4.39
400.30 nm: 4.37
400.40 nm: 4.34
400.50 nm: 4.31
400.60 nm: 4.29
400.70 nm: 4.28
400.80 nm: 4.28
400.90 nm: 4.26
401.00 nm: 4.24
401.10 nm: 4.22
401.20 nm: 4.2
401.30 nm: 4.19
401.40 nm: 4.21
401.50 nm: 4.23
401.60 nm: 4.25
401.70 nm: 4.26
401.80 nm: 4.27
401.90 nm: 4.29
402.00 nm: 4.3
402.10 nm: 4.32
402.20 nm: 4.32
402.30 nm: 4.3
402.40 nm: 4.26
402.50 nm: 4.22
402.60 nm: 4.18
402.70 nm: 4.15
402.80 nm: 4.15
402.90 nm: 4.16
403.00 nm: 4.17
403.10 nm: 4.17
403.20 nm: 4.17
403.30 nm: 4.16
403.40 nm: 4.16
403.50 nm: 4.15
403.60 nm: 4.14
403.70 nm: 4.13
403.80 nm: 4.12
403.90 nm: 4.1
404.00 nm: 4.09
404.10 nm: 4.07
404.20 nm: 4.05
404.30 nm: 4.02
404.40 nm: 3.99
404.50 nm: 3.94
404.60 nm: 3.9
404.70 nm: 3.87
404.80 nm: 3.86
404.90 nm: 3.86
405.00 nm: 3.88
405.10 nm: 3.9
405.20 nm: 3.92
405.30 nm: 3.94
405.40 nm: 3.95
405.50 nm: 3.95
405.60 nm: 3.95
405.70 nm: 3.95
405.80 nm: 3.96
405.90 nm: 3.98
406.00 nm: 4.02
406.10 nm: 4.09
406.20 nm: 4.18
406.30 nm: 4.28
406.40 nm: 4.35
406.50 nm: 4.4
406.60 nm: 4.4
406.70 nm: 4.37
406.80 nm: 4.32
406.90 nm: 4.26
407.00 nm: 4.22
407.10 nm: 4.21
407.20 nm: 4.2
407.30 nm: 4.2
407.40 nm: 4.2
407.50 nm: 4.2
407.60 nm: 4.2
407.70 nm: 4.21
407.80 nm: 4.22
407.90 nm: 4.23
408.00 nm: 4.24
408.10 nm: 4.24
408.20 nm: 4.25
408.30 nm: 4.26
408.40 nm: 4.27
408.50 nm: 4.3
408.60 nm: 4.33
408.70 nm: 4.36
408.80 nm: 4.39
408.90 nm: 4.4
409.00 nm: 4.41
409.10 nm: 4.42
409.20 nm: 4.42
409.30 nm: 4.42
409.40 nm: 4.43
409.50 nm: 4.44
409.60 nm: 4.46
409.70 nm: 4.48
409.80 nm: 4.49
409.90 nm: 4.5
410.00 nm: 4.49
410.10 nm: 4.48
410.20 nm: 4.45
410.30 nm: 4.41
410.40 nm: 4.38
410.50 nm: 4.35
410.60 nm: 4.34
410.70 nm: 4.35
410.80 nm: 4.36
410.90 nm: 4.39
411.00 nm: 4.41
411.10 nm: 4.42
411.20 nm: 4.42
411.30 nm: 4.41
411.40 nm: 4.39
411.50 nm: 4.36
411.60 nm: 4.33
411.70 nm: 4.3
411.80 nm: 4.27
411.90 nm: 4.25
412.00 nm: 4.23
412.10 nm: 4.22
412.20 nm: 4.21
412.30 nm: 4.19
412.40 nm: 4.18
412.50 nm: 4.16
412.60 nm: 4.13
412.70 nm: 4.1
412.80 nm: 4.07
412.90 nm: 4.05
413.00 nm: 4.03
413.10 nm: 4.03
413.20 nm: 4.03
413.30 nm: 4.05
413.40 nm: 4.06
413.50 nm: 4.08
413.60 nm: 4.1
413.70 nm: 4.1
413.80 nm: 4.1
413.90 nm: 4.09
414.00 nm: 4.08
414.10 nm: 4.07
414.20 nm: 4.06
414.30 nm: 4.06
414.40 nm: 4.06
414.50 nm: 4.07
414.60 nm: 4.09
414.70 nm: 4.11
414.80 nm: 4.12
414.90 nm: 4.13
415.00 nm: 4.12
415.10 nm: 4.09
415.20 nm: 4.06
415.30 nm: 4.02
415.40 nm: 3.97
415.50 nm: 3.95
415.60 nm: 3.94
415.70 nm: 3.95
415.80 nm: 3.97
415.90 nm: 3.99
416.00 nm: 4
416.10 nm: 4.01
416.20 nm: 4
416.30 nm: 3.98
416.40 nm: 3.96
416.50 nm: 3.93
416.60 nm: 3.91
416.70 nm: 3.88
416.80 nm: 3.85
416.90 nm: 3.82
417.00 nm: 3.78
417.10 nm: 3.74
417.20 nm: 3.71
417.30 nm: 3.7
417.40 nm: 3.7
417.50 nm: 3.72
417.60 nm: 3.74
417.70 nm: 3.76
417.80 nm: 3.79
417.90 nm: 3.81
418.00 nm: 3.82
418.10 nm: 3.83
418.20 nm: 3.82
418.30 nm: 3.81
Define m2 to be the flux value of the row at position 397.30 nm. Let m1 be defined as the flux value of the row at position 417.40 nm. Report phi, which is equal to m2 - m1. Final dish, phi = 0.8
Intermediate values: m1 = 3.7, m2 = 4.49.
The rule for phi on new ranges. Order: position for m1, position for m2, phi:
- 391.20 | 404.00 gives -0.5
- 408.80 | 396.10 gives 0.3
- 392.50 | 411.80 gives -0.3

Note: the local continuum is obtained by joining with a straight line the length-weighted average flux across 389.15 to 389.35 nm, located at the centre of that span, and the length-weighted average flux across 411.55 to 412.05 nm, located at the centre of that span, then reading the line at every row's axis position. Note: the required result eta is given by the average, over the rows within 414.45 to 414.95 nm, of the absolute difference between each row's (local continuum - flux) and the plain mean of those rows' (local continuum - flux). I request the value 0.024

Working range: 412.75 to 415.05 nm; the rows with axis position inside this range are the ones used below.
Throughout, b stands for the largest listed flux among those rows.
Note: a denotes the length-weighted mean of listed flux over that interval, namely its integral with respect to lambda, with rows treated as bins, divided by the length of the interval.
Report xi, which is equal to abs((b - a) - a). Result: 4.02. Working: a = 4.08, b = 4.13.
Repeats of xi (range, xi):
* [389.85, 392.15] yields 4.34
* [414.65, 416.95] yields 3.85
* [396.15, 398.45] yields 4.34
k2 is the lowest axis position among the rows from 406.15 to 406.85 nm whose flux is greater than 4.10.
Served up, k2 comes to 406.20 nm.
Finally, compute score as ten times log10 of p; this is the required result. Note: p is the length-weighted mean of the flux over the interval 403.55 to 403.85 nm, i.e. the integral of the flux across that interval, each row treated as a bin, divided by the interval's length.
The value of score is 6.16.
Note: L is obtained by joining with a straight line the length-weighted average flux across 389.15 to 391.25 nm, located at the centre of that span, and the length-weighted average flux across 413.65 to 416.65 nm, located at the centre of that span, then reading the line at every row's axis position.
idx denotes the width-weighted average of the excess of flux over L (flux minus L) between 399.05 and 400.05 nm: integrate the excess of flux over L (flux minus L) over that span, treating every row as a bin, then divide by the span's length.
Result -0.18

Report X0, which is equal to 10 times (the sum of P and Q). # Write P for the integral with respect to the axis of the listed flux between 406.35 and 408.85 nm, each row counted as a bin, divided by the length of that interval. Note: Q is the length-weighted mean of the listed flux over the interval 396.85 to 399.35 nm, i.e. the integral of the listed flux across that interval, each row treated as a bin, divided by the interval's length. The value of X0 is 87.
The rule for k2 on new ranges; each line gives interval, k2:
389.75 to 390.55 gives 389.80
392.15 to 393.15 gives 392.20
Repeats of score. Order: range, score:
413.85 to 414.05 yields 6.11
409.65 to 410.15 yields 6.52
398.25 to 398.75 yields 6.50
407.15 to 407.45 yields 6.23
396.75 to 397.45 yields 6.58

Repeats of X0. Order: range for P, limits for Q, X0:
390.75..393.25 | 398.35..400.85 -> 90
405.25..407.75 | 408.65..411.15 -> 86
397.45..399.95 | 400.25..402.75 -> 87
